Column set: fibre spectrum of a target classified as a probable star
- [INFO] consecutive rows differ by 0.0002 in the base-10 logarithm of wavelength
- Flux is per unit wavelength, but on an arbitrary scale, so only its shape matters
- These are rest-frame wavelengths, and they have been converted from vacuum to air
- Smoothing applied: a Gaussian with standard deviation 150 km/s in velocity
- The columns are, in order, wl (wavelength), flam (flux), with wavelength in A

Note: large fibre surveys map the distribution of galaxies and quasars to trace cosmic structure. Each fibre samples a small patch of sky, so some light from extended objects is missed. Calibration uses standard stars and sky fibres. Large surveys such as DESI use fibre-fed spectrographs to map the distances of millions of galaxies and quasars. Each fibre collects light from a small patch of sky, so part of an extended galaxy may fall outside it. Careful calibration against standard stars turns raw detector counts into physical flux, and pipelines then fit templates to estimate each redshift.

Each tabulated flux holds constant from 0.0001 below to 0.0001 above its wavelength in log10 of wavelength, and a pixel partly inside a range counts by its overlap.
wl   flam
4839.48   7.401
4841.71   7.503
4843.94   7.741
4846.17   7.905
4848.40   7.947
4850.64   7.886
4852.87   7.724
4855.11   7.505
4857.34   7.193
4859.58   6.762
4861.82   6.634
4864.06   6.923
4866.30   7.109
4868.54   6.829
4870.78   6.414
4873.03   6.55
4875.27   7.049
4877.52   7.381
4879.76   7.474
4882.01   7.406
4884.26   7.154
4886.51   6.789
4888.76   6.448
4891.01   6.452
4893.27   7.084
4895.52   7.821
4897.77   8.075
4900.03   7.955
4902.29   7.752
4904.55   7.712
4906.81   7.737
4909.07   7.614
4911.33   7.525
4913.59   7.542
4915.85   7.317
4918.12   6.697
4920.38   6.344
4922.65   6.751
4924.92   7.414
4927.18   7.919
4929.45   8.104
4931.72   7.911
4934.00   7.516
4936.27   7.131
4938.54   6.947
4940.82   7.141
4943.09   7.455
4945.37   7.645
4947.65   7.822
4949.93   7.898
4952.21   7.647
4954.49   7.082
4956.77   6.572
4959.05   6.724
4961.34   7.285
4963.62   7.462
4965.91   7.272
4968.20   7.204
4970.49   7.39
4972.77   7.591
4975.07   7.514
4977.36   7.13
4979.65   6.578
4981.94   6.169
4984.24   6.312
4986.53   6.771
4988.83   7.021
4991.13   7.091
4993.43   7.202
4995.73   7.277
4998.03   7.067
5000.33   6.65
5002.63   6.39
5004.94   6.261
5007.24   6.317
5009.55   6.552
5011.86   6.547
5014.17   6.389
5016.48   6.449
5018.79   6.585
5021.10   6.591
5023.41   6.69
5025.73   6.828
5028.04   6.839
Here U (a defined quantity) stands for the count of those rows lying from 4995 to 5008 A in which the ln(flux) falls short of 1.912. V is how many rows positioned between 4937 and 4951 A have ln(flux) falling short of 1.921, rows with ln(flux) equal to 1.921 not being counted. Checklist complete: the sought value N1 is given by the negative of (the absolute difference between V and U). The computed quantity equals -4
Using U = 4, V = 0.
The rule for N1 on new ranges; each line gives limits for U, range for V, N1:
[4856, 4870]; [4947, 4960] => 0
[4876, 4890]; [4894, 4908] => -1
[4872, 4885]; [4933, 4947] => -1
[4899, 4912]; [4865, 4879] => -2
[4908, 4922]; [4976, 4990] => -2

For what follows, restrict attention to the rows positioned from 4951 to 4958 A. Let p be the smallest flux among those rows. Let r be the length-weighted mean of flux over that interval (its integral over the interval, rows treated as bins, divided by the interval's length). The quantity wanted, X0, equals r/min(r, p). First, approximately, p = 6.572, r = 7.11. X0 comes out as 1.08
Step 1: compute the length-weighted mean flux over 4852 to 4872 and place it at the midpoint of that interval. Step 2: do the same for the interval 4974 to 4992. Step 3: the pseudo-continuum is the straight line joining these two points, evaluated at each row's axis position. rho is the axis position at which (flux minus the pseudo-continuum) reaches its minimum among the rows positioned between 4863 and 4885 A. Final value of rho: 4870.78 A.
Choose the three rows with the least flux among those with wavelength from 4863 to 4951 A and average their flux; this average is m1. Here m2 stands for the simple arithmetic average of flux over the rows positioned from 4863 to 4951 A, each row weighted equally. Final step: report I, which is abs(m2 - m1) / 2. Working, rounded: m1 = 6.40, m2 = 7.30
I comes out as 0.45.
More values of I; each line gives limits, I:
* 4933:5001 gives 0.40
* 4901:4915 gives 0.04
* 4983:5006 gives 0.24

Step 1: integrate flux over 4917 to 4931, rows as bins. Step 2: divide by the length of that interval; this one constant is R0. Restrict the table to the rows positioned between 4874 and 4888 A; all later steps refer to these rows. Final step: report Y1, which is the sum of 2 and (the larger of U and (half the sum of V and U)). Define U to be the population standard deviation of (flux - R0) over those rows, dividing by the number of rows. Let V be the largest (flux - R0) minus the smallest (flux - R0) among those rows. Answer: 2.46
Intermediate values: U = 0.24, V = 0.7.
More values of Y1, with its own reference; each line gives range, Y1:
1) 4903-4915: 2.15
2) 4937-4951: 2.65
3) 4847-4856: 2.31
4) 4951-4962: 2.73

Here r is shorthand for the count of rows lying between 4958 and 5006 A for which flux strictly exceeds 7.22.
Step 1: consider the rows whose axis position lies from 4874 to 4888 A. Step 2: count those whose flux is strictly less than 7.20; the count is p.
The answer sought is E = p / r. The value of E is 0.4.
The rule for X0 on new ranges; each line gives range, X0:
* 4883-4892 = 1.04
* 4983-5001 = 1.10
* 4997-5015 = 1.04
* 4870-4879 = 1.07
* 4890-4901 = 1.16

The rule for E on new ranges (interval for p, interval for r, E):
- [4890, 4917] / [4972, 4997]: 0.7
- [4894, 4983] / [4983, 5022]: 12.0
